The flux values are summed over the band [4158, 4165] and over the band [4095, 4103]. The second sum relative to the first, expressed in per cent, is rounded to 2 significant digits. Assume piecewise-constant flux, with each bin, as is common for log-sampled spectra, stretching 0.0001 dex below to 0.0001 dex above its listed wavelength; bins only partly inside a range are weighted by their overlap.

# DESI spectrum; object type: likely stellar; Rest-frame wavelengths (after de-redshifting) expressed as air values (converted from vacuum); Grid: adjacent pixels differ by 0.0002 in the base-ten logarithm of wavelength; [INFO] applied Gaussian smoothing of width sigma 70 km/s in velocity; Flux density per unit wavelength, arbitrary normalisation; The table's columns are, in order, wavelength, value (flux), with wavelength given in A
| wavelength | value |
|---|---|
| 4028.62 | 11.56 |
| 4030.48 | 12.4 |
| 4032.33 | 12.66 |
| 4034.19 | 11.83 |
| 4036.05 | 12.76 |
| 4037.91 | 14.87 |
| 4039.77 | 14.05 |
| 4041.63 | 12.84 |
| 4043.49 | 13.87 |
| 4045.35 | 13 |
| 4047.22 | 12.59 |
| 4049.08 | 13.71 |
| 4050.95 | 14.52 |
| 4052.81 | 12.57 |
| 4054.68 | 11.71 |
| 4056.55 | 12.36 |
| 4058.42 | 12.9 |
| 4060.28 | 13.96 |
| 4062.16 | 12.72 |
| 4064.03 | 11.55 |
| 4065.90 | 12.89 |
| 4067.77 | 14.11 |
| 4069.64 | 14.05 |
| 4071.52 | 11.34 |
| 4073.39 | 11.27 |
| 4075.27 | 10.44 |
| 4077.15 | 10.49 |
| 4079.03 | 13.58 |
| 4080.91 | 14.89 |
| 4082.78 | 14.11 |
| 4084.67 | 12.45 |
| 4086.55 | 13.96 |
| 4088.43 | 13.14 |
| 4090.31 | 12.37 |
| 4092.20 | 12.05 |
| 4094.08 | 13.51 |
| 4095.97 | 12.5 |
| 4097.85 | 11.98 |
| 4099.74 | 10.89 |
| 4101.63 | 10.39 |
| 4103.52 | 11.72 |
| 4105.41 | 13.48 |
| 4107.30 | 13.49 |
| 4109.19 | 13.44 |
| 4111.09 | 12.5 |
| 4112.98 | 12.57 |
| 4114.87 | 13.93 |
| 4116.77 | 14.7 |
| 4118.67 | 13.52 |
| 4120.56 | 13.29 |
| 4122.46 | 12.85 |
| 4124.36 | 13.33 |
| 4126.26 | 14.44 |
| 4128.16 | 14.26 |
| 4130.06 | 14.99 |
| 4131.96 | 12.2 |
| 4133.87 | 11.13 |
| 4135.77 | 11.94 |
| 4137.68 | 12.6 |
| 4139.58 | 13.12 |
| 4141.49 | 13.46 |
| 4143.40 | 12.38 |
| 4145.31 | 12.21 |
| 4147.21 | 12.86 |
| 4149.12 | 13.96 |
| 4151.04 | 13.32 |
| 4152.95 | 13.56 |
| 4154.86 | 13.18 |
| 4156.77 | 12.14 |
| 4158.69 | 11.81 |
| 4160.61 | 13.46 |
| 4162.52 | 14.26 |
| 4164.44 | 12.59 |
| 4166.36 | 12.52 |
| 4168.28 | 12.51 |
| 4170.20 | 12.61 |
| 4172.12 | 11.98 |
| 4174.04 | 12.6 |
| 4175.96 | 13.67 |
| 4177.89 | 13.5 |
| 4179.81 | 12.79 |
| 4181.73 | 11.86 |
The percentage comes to 88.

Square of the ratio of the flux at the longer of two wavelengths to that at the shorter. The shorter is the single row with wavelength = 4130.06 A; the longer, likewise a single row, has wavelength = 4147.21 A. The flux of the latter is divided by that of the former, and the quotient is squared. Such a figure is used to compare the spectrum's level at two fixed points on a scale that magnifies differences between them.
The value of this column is 0.74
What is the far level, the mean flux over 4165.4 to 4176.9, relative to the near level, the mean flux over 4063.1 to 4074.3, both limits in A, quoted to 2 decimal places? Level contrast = 1.01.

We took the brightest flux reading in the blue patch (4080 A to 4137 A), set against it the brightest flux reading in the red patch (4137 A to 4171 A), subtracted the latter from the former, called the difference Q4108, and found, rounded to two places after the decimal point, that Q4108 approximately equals 0.73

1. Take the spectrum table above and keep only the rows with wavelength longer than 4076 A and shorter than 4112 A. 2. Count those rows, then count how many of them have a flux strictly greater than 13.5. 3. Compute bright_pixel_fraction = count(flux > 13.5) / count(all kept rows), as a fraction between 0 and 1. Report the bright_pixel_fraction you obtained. 0.263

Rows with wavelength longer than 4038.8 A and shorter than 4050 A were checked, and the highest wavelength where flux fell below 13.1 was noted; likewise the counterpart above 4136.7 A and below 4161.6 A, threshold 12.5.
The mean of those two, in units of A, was 4103.0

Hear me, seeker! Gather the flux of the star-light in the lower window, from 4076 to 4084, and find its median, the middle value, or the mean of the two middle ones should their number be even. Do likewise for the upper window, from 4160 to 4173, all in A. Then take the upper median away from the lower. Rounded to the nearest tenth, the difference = 1.3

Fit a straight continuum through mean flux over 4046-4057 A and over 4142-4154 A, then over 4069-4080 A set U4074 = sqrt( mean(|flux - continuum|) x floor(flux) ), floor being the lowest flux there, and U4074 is 4.2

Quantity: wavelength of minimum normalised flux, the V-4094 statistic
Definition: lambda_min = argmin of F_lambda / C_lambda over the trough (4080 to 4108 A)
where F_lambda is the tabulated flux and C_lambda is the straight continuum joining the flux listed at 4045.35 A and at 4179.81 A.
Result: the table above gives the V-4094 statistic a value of 4101.63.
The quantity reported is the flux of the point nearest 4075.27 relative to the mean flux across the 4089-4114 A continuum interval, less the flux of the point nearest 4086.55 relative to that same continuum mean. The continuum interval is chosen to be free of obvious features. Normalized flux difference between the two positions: -0.28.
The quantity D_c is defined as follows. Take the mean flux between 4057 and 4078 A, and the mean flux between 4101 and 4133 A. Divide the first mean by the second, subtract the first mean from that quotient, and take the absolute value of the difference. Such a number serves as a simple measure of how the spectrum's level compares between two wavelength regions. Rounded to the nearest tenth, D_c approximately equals 11.4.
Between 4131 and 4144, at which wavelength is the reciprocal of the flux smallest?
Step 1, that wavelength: 4141.49 A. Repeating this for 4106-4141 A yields 4130.06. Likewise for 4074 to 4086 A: 4080.91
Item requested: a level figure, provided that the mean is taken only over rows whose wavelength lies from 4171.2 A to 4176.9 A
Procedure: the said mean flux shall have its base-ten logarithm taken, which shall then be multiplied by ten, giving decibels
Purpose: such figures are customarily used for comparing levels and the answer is 11.1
